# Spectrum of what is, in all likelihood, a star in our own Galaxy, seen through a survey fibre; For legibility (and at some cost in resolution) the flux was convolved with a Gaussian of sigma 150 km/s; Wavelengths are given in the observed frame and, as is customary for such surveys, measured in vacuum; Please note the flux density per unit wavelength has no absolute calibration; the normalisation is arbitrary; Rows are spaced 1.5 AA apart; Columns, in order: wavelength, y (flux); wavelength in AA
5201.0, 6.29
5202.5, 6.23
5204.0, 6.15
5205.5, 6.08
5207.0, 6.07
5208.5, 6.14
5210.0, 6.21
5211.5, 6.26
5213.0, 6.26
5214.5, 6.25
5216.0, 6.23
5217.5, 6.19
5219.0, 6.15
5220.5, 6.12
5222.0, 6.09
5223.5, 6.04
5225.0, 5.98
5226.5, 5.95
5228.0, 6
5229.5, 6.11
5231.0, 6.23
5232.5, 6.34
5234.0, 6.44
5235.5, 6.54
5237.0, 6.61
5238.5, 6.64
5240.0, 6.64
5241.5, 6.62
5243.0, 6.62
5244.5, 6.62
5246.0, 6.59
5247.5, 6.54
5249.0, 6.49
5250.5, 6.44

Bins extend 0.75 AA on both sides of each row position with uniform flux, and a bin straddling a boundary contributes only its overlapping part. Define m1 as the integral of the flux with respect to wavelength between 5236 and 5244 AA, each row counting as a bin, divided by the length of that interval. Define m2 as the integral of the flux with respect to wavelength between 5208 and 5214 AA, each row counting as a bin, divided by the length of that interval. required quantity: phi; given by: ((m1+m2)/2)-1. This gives 5.42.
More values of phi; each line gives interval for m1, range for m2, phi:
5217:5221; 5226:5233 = 5.14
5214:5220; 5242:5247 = 5.40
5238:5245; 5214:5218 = 5.43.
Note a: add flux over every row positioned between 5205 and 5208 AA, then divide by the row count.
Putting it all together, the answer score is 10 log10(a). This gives 7.84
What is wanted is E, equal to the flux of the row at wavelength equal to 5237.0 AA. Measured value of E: 6.61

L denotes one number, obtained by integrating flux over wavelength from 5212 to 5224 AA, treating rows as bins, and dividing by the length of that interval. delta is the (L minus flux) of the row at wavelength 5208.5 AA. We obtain 0.03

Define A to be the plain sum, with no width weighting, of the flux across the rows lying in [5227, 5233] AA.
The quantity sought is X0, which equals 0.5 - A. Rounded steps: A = 24.7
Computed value -24.2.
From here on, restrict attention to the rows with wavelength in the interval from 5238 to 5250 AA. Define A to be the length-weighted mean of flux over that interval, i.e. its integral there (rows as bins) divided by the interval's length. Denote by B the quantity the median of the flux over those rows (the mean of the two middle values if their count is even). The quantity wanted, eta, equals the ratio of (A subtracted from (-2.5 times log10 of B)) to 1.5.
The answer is -5.76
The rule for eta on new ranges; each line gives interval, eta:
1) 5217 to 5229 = -5.35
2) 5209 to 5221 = -5.46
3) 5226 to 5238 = -5.53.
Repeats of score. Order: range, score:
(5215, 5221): 7.90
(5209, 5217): 7.95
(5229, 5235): 7.98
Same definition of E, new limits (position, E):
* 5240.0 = 6.64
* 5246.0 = 6.59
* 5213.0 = 6.26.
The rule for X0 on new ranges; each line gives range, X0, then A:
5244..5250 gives -25.7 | 26.2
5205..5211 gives -24.0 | 24.5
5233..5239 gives -25.7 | 26.2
